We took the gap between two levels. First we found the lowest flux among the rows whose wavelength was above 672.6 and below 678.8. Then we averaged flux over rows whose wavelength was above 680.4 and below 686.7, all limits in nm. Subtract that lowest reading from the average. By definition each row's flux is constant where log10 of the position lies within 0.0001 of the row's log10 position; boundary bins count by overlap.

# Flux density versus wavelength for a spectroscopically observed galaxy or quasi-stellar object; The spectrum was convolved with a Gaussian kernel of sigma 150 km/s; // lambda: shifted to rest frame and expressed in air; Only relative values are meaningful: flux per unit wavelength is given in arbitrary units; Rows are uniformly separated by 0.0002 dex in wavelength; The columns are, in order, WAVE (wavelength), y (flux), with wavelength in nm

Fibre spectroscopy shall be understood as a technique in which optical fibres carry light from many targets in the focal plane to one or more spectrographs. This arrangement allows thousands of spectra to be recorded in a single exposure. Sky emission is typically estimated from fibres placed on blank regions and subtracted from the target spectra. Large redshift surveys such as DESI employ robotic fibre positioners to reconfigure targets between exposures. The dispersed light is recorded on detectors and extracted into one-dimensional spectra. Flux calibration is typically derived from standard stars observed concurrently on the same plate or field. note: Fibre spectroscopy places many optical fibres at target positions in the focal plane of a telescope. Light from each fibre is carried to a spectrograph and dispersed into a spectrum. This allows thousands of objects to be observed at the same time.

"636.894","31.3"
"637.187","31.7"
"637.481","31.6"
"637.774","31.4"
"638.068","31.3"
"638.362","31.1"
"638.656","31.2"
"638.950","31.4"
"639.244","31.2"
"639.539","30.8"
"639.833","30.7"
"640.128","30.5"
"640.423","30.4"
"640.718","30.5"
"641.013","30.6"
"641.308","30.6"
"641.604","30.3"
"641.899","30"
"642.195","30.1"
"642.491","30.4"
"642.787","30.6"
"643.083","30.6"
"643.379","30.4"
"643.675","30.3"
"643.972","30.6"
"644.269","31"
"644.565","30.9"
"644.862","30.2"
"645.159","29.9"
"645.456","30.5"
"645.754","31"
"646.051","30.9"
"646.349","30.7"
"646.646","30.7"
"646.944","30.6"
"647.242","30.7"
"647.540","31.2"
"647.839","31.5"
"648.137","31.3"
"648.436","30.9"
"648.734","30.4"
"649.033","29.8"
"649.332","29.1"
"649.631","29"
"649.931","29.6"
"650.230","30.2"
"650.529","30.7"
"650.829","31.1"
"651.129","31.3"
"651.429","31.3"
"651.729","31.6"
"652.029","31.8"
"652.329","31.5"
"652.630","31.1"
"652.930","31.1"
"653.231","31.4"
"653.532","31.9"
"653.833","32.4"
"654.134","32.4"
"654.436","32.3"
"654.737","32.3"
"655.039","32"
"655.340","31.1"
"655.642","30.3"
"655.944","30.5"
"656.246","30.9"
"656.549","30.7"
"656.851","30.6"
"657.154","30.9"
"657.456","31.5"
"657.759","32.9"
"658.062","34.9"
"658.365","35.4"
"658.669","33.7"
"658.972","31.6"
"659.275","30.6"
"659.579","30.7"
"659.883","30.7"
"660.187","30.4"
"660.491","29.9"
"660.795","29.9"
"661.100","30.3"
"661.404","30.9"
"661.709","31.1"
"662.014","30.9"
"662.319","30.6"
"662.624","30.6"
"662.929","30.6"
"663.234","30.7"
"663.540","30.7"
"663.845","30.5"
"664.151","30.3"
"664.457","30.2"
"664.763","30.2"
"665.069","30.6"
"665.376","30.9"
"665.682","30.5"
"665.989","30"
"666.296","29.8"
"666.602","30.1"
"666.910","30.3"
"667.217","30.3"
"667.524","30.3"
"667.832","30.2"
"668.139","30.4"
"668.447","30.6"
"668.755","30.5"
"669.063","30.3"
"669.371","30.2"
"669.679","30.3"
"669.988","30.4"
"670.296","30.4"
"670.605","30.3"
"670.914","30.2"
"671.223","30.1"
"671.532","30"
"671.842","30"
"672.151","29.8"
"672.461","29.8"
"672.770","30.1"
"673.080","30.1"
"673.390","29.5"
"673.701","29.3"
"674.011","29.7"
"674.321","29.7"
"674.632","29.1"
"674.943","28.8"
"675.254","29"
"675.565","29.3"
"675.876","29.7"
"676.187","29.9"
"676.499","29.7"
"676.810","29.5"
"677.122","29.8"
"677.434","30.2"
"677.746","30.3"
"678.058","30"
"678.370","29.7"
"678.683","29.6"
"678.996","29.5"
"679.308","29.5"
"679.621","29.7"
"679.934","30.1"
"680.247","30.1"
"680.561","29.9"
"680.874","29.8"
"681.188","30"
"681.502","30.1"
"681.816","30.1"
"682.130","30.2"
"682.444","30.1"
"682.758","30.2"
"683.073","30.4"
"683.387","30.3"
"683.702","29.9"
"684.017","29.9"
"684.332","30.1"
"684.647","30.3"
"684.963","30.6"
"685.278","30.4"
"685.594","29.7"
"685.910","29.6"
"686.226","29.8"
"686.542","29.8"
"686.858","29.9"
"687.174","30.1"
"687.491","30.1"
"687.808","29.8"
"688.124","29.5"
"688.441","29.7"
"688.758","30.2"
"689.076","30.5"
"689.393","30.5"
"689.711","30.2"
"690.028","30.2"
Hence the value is 1.3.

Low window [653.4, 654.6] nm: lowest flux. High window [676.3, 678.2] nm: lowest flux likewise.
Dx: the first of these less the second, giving 2.40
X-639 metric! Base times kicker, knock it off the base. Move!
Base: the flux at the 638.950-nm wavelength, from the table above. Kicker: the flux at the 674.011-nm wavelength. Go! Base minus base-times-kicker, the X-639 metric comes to -901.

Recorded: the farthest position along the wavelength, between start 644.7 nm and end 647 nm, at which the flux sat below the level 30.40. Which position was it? 645.159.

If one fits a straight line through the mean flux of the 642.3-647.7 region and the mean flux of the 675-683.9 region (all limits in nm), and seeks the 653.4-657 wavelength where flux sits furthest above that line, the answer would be 654.134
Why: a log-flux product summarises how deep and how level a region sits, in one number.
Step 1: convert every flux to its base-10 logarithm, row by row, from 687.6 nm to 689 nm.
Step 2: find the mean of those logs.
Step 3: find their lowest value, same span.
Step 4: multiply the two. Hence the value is 2.17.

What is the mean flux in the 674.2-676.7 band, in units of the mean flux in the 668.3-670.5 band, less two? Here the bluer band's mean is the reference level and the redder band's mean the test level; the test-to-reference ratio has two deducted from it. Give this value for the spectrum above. -1.03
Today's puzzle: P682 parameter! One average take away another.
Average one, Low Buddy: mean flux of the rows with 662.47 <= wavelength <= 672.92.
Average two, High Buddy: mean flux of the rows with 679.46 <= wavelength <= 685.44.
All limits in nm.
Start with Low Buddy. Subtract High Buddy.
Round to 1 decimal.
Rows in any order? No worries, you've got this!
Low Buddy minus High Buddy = 0.2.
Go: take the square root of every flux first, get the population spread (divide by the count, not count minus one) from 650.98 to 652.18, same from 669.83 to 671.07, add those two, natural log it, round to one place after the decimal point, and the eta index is -3.6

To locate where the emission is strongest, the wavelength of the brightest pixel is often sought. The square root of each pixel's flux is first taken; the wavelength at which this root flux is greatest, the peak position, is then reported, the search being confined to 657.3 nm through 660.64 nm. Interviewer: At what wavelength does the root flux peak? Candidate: 658.365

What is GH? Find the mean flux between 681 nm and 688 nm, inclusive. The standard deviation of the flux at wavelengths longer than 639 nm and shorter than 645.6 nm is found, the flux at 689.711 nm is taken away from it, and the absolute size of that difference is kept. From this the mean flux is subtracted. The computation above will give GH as -0.2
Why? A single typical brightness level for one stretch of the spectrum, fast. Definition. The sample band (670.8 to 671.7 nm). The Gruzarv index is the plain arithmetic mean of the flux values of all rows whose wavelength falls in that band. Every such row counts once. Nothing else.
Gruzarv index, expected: 30.1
